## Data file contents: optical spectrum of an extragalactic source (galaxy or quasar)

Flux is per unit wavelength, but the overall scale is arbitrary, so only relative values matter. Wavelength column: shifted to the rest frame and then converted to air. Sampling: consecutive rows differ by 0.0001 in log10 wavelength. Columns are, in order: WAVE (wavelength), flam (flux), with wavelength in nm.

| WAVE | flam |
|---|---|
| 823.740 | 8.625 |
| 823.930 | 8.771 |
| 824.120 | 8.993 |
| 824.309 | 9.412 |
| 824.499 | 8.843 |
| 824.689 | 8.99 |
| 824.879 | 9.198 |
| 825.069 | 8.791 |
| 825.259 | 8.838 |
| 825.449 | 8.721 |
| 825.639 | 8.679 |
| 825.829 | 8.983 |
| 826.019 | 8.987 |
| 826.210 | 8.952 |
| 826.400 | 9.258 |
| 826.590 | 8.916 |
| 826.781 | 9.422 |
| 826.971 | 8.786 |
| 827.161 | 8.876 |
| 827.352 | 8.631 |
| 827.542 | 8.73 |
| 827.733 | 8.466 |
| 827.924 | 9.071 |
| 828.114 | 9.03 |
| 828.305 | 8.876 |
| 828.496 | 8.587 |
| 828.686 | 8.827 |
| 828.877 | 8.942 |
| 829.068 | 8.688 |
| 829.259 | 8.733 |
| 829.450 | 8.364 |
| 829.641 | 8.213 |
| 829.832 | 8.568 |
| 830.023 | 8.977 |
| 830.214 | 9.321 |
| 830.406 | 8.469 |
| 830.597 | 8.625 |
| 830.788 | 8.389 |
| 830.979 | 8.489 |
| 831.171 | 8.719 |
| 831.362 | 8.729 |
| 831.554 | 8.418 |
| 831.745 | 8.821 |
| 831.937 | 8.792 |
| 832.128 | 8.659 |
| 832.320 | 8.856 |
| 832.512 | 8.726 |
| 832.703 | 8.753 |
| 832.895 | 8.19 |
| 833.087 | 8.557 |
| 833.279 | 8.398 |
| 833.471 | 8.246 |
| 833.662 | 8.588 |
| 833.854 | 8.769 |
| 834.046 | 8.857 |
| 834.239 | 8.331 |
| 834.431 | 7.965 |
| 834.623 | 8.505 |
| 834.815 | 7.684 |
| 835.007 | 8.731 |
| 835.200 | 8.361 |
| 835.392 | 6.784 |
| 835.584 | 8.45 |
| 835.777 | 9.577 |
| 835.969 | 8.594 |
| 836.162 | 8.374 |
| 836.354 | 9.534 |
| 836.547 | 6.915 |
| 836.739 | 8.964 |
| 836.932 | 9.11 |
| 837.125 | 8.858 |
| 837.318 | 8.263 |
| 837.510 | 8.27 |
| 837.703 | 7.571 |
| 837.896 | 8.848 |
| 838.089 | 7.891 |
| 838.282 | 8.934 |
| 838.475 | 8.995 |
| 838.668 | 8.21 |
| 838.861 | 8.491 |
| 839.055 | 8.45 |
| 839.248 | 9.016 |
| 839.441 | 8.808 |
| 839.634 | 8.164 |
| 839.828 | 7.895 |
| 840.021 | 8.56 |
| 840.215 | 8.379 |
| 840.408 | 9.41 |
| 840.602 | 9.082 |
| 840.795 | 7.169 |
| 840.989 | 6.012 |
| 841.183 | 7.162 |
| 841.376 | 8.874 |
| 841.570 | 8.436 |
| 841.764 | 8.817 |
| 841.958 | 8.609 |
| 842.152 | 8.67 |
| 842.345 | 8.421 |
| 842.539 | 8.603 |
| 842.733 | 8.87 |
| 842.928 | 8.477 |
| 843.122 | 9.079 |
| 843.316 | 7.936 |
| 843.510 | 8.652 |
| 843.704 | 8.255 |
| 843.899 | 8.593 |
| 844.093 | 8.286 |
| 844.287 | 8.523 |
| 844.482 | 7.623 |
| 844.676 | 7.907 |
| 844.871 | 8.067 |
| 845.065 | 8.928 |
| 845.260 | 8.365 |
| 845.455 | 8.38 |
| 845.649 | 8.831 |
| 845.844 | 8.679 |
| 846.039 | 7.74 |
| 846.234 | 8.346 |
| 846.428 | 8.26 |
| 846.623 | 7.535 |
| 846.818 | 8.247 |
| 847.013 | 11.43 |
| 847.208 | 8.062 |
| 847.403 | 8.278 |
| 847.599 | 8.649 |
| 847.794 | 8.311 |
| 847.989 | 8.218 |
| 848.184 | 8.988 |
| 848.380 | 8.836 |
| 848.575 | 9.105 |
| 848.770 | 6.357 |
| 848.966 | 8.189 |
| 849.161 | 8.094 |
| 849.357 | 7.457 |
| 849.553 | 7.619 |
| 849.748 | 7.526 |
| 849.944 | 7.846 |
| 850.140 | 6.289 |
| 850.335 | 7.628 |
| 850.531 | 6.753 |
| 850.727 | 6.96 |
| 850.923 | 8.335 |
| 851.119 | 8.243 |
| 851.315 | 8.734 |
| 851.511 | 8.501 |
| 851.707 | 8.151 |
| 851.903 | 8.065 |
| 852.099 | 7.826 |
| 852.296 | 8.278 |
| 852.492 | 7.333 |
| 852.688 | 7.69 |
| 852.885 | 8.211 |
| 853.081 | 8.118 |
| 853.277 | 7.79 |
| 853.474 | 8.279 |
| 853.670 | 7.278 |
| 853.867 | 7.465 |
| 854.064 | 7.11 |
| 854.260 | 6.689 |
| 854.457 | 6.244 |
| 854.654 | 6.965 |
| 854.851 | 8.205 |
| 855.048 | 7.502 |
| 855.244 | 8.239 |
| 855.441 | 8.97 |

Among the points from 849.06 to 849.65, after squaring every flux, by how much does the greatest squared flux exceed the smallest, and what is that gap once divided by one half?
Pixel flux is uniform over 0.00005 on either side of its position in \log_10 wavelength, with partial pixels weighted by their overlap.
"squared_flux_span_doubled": 20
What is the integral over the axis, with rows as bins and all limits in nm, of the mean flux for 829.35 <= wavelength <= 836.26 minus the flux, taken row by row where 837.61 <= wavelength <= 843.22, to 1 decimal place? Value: 0.6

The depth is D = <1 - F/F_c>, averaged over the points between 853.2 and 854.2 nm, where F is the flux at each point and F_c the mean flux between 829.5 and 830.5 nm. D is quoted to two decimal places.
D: 0.13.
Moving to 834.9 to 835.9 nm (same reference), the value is 0.04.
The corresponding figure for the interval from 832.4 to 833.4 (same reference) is 0.02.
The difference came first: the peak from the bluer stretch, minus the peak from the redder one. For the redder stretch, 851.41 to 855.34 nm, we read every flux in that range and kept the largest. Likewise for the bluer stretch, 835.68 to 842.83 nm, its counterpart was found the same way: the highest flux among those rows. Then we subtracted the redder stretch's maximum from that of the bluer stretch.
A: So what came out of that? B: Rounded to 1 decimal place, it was 1.1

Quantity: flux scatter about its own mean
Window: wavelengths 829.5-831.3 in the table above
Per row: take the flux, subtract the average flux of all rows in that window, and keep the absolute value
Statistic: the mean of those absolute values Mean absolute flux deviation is 0.24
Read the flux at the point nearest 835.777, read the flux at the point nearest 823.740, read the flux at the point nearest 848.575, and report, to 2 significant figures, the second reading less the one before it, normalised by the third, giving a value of -0.10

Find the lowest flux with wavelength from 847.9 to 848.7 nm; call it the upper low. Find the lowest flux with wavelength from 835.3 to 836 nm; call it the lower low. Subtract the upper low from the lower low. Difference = -1.43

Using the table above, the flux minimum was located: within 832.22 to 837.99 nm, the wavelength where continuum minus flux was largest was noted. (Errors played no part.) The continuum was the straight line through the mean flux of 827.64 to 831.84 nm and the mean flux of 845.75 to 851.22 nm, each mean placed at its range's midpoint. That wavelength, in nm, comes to 835.392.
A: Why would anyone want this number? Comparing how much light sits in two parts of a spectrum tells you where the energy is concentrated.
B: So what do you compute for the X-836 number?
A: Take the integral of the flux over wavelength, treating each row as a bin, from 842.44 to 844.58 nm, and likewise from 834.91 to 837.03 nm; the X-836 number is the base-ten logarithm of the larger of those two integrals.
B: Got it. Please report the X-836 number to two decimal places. 1.26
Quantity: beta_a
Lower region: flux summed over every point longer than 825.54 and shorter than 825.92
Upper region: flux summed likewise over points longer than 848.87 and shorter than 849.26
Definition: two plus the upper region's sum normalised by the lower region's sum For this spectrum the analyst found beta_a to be 2.92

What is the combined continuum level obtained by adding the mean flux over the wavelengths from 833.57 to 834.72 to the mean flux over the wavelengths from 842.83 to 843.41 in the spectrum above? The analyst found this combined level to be 17.0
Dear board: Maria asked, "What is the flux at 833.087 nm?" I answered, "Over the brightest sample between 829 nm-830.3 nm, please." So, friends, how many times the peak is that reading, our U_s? 0.92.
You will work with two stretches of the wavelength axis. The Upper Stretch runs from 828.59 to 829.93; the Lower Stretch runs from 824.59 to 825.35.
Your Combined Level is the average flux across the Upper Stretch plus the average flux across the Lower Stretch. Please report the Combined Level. 17.6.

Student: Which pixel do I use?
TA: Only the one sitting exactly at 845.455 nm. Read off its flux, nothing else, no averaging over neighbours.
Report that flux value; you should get 8.38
